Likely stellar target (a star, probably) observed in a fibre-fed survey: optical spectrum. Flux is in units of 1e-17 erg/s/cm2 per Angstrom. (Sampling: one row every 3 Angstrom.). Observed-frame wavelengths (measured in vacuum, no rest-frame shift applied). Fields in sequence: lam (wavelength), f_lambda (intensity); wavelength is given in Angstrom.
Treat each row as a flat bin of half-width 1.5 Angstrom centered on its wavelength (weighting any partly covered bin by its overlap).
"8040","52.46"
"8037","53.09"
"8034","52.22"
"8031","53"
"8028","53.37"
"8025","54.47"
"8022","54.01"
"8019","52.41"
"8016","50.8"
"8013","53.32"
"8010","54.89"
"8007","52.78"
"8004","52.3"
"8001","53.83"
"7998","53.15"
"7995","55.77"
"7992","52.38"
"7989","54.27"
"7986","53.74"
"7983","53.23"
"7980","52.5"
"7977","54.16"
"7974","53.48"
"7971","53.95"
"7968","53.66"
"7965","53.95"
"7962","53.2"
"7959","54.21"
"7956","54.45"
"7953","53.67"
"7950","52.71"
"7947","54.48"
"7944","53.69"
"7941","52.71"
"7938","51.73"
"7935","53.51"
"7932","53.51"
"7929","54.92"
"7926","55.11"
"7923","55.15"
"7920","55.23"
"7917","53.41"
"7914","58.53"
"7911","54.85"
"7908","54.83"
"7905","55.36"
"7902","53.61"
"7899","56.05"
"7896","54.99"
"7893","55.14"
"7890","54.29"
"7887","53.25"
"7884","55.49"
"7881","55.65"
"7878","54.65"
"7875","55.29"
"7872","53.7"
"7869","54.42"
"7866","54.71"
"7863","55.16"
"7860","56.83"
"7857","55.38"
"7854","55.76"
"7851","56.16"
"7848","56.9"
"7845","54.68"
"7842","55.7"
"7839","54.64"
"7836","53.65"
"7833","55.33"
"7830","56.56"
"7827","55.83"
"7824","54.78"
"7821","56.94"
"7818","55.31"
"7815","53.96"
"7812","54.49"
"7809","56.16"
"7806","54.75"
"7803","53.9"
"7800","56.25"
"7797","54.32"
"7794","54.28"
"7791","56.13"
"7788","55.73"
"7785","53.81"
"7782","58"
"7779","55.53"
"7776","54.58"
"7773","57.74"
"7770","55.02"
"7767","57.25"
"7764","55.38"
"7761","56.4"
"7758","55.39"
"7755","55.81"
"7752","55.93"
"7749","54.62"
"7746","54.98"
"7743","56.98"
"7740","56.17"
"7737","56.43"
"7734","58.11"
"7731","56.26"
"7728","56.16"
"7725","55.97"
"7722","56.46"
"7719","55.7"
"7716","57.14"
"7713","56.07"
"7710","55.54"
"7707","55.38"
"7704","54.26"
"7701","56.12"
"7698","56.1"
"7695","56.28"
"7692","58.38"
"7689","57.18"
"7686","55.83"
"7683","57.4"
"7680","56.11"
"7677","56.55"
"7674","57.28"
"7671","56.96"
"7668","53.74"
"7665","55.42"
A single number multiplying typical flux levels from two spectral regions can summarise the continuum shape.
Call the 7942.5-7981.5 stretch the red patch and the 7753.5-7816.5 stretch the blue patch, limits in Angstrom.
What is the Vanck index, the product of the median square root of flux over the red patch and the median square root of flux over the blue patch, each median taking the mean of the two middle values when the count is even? 54.5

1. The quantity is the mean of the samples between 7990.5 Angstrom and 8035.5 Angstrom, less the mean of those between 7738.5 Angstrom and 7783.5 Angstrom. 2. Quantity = -2.7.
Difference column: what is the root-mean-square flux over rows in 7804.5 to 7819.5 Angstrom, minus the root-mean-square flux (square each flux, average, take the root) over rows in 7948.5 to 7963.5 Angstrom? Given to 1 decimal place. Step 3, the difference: 1.3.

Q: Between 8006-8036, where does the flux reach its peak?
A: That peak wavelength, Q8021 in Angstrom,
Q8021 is 8010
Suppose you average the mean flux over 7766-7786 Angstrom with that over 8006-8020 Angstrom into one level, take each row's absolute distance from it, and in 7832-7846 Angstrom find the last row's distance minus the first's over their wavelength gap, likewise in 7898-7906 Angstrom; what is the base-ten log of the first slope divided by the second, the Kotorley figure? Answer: -0.33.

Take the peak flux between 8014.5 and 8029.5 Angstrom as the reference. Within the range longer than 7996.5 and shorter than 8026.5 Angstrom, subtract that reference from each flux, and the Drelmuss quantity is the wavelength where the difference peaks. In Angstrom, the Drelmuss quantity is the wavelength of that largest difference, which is 8010 Angstrom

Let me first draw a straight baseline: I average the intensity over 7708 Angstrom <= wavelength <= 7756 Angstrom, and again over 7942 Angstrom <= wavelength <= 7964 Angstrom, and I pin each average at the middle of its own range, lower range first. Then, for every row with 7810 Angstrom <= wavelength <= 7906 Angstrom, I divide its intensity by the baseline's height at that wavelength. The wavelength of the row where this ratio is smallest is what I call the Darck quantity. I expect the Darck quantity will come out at 7836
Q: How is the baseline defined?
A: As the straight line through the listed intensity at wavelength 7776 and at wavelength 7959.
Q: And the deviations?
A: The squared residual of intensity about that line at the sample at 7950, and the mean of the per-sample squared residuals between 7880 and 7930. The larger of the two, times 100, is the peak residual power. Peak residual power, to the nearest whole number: 230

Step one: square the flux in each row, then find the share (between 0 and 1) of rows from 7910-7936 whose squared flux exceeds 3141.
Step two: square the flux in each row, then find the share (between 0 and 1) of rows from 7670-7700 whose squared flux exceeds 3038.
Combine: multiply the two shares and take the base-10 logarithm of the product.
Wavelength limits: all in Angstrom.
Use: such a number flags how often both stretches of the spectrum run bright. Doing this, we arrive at -1.0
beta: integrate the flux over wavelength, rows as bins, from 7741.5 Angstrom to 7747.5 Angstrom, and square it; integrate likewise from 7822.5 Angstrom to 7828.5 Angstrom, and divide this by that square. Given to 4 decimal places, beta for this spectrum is 0.0029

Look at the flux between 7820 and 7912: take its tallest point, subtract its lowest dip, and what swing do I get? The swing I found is 3.7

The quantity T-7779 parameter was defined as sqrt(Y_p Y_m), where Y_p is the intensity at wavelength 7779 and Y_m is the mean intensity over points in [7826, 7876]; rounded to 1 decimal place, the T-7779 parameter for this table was 55.4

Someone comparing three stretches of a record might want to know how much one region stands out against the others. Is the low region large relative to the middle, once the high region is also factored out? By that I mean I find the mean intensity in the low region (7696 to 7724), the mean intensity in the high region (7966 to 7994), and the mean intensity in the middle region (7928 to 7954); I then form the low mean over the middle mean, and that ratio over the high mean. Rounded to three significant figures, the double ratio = 0.0195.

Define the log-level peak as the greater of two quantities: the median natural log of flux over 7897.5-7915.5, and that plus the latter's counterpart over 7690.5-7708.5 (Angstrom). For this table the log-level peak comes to 8.04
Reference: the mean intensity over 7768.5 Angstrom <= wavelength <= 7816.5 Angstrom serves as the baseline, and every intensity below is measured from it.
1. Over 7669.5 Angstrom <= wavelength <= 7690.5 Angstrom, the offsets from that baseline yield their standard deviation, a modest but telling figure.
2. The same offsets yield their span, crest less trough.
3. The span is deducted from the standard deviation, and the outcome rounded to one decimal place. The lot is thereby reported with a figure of -1.0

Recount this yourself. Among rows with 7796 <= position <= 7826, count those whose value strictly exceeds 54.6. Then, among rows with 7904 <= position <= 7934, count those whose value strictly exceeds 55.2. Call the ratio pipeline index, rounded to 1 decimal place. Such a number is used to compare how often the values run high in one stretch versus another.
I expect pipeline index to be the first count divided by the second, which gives 2.0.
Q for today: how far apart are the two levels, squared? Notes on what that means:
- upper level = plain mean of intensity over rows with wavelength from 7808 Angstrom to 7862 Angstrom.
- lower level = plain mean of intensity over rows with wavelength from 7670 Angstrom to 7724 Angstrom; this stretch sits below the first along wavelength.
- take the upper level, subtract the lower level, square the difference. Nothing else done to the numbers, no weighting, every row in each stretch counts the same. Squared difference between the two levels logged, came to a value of 0.76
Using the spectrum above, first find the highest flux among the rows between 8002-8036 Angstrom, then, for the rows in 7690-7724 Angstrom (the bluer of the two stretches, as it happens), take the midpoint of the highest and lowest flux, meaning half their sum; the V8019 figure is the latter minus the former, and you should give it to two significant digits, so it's 1.4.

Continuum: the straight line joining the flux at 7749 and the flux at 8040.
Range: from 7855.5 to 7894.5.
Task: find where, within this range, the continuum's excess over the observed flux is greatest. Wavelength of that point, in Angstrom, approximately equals 7887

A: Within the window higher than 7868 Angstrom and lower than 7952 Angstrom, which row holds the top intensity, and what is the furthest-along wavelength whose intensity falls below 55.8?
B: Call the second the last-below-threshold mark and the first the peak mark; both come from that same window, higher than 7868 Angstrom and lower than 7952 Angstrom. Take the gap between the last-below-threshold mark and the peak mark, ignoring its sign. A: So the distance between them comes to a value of 36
